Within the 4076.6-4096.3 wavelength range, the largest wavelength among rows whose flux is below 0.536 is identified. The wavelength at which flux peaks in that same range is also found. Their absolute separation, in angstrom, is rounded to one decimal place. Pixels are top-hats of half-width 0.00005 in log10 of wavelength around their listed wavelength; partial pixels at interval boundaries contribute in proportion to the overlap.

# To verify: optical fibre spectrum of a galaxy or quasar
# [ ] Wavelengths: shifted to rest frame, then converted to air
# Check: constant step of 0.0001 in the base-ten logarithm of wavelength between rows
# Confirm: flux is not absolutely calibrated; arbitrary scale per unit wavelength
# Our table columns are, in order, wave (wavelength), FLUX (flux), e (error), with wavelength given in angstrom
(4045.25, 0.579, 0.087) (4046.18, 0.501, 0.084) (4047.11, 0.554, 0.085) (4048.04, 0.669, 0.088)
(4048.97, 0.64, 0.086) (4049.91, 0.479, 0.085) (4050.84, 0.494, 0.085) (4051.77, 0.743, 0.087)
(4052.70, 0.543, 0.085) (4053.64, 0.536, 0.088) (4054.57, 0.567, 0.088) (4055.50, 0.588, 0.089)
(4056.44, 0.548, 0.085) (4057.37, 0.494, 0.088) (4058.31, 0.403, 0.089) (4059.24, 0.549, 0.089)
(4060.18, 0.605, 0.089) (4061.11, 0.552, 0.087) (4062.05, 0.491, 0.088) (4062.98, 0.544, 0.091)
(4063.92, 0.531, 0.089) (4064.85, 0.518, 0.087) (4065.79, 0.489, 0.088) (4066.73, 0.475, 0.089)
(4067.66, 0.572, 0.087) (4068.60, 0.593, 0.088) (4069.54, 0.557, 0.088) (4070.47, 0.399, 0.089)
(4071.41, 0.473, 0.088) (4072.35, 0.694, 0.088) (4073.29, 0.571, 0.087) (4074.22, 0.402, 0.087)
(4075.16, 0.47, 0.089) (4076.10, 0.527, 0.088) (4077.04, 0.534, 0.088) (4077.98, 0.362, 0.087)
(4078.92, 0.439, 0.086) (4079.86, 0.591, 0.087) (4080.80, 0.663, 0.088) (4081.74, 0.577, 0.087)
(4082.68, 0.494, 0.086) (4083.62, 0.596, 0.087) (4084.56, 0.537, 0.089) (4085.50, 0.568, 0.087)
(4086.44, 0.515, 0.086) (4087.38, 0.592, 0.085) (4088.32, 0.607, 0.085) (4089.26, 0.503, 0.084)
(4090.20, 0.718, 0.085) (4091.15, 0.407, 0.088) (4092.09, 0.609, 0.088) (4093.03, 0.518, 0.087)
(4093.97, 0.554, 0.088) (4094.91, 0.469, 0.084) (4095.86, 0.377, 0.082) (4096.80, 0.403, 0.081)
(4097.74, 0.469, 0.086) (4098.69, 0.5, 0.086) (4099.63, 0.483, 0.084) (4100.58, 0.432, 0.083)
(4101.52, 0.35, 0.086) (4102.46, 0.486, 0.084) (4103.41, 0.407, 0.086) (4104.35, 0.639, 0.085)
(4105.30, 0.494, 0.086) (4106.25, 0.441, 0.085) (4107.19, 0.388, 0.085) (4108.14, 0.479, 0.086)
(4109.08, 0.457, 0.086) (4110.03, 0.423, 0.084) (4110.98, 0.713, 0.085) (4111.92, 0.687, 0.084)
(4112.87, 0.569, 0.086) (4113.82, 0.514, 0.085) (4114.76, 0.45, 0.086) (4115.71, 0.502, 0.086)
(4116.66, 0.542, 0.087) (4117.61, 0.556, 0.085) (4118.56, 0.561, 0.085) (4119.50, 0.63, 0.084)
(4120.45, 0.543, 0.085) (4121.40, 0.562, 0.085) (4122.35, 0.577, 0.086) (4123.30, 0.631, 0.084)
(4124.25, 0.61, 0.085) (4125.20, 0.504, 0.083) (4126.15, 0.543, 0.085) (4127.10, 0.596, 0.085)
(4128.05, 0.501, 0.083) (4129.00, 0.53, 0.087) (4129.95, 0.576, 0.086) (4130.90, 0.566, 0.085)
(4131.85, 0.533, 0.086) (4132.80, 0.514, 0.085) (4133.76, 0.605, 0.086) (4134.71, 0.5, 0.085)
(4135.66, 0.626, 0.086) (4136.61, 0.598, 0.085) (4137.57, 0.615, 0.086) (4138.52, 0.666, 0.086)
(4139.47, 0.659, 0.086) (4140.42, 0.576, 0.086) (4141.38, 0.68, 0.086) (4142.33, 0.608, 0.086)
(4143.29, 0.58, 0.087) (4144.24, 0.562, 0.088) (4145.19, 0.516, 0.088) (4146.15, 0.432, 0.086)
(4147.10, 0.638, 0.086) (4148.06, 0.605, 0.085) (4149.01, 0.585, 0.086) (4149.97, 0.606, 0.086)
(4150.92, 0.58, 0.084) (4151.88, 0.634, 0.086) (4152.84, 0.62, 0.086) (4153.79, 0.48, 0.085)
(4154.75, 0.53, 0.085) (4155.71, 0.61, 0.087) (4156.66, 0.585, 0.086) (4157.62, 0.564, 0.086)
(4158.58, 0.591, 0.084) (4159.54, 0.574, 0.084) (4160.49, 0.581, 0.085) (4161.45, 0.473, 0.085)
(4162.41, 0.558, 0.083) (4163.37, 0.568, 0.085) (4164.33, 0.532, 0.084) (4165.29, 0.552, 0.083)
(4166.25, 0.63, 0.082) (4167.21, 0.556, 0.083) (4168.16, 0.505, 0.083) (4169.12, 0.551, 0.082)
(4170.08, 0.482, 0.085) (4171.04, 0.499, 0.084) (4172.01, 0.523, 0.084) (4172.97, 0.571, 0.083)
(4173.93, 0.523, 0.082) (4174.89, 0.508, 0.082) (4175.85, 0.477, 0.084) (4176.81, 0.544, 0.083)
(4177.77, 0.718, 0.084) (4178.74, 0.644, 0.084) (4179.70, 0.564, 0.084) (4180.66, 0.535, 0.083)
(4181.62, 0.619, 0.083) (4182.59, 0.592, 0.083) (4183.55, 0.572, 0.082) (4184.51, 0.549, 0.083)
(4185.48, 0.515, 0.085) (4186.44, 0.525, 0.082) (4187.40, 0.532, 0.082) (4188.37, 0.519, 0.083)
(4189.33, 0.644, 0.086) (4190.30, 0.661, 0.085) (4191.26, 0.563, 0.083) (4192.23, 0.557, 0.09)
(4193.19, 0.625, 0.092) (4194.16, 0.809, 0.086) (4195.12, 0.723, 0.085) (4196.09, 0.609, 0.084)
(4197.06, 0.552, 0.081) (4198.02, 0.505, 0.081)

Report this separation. 5.7 angstrom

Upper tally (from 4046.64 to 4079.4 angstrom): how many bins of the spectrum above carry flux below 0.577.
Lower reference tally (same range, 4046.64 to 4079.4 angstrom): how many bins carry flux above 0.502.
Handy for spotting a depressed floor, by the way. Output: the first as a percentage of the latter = 127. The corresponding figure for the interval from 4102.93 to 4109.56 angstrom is 600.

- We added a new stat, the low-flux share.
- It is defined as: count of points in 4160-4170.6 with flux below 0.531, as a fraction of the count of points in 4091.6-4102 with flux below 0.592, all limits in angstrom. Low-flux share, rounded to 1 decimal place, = 0.3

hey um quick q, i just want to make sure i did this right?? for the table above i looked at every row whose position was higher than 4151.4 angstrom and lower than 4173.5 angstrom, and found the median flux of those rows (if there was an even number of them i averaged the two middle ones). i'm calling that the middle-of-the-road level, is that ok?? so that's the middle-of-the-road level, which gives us 0.558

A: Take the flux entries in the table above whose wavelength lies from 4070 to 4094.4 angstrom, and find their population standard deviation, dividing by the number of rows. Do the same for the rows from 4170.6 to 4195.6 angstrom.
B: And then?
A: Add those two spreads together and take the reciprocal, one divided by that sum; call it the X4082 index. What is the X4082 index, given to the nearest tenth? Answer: 6.0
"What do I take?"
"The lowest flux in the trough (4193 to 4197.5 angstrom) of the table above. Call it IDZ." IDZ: 0.552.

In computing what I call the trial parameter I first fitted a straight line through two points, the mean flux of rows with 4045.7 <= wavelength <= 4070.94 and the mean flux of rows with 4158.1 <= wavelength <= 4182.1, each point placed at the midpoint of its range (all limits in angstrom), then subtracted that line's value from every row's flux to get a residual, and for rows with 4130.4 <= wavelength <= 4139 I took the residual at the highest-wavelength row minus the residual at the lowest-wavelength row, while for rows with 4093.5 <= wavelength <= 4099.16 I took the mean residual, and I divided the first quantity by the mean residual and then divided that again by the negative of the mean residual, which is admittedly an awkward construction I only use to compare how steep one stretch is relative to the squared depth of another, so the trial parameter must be -14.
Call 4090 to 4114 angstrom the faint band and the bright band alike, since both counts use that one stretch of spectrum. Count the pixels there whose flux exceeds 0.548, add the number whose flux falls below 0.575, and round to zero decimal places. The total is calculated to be 28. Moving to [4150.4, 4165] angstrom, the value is 19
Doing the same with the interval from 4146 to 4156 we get 11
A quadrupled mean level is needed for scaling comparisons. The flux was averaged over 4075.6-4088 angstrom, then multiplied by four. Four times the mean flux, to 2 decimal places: 2.15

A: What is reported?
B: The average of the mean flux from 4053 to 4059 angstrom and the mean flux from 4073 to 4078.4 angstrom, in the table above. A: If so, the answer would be 0.500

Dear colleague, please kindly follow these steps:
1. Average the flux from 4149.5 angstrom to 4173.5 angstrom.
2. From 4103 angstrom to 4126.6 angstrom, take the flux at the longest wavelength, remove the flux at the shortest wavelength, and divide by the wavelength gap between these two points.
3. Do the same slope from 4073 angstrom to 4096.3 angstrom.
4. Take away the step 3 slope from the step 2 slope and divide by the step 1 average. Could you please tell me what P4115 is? 0.026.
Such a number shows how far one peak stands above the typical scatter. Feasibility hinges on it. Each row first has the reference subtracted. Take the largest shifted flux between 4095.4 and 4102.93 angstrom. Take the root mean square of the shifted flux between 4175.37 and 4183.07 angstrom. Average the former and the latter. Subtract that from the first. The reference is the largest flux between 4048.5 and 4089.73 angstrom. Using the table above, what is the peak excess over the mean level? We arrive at -0.207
